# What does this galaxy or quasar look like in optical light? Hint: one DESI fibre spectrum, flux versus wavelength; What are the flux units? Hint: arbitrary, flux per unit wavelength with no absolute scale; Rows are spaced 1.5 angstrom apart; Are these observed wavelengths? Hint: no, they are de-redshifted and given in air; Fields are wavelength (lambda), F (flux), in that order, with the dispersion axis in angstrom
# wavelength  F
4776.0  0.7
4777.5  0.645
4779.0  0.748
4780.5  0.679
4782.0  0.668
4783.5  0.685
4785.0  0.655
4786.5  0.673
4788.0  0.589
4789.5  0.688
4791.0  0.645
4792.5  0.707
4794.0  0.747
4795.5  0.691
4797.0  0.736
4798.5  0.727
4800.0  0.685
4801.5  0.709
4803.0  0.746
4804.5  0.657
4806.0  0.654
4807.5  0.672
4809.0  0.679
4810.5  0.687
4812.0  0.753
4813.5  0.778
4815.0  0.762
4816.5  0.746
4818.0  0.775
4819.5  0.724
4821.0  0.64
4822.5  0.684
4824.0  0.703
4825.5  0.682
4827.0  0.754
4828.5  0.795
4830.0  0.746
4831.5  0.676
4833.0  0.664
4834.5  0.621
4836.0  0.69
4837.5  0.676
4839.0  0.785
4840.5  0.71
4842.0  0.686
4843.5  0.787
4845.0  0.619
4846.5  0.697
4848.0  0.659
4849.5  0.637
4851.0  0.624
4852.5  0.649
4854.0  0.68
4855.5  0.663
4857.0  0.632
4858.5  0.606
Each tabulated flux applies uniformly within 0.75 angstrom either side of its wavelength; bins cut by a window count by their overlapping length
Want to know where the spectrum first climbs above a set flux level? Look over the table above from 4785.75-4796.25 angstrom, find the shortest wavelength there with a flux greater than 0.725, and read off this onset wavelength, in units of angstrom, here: 4794.0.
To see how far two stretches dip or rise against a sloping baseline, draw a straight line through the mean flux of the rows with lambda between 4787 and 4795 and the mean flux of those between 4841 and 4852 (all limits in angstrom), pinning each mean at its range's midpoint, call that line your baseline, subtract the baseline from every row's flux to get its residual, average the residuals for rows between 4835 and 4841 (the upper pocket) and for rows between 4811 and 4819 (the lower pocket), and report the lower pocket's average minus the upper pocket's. 0.05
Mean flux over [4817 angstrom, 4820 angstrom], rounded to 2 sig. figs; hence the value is 0.75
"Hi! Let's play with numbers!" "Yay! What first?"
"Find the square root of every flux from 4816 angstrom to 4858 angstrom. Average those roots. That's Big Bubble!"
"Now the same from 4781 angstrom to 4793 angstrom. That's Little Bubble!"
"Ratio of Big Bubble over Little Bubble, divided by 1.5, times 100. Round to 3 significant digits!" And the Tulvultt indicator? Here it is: 68.1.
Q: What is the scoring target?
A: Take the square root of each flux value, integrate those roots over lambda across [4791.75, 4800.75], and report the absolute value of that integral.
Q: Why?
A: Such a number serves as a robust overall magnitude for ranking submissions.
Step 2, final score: 7.61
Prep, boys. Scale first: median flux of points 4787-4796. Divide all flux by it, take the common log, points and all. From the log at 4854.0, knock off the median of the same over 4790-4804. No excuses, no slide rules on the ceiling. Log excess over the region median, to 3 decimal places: -0.018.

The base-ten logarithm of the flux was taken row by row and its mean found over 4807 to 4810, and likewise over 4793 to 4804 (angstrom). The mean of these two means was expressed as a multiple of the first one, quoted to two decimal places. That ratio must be 0.92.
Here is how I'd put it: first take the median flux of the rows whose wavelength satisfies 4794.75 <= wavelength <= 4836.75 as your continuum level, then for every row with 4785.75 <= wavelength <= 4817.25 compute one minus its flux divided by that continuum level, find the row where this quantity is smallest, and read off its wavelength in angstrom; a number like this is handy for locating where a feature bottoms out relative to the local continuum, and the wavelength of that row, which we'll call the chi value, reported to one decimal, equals 4813.5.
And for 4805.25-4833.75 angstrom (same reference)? 4828.5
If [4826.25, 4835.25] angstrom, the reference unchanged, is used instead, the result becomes 4828.5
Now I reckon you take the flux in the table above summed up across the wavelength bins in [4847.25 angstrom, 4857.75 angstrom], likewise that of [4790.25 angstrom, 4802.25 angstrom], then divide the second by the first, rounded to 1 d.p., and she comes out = 1.2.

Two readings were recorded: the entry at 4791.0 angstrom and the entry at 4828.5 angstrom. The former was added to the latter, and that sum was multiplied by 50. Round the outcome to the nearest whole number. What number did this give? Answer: 72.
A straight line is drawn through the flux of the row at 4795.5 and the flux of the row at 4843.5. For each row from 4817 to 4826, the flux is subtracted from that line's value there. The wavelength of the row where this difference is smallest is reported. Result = 4818.0 angstrom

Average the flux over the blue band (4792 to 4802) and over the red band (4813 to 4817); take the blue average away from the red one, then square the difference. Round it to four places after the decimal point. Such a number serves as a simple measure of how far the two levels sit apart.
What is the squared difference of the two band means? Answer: 0.0022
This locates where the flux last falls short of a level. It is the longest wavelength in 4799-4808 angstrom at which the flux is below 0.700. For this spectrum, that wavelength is 4807.5 angstrom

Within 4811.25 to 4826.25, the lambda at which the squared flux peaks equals 4813.5 angstrom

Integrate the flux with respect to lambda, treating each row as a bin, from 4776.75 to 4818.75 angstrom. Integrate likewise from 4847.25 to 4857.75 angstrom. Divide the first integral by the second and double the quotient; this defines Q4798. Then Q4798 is 8.6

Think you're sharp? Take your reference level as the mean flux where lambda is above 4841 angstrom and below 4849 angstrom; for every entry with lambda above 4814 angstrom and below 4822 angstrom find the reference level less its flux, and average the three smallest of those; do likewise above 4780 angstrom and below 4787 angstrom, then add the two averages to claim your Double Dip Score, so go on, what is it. -0.06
